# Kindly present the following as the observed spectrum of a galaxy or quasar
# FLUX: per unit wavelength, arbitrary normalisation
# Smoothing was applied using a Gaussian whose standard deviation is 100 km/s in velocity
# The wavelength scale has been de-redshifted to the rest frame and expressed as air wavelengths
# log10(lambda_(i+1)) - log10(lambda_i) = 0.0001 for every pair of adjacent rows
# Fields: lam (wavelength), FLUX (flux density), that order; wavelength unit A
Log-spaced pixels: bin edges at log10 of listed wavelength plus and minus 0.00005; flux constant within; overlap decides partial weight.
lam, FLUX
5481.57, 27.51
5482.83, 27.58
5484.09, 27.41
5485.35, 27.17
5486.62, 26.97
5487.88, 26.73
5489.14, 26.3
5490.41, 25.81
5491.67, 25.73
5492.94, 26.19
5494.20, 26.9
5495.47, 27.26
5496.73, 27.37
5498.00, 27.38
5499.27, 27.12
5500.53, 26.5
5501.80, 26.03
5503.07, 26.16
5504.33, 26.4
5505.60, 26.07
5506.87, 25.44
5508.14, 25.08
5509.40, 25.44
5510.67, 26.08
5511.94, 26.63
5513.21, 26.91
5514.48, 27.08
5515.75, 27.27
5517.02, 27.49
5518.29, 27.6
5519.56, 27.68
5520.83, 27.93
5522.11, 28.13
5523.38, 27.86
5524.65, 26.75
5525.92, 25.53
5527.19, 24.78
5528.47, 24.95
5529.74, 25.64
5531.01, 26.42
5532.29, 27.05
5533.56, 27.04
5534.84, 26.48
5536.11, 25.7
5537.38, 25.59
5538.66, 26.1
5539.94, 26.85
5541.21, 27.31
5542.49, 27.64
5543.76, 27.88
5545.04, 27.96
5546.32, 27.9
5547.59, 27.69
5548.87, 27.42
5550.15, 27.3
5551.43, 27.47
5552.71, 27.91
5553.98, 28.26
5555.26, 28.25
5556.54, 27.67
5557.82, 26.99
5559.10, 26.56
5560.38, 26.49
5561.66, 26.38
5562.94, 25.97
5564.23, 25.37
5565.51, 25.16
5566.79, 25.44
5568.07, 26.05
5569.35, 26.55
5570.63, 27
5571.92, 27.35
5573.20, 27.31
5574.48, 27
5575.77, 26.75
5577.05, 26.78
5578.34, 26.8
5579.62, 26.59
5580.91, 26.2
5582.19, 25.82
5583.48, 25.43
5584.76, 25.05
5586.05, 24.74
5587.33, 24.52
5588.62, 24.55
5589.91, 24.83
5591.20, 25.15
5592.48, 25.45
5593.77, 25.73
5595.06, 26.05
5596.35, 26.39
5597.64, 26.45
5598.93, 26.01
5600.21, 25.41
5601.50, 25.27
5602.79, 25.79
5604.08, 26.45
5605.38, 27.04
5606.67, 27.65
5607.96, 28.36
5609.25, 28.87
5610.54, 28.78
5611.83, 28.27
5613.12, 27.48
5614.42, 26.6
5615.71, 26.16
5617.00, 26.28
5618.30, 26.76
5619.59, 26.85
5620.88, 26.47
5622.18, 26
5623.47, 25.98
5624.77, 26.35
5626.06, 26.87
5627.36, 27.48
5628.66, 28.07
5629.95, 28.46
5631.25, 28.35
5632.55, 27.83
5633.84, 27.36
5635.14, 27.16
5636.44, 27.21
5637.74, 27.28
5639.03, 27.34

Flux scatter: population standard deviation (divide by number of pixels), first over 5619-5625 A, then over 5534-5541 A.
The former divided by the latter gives 0.68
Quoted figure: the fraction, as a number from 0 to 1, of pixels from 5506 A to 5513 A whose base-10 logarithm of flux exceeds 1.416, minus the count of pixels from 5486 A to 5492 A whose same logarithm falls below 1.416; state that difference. -1.6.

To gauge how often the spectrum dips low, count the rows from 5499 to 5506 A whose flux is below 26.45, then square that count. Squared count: 16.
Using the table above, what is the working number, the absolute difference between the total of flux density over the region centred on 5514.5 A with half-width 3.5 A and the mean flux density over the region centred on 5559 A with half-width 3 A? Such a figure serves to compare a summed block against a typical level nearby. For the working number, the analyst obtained 109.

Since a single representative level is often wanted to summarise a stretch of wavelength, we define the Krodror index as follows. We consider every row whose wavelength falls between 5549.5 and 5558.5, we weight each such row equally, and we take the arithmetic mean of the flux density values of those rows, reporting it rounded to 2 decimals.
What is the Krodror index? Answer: 27.69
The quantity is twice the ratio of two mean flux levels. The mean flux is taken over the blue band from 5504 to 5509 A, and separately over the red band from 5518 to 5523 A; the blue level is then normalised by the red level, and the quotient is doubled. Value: 1.85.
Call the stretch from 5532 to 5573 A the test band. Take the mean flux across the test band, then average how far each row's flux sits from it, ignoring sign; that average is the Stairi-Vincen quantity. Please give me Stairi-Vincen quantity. 0.74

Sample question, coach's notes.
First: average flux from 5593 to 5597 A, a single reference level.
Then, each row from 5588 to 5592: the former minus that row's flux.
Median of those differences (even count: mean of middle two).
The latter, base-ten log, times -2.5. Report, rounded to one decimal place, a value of -0.2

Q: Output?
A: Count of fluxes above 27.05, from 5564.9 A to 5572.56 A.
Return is 1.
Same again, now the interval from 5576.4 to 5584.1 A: 0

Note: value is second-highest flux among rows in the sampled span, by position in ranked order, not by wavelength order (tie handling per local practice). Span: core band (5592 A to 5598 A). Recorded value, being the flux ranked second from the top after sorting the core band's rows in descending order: 26.39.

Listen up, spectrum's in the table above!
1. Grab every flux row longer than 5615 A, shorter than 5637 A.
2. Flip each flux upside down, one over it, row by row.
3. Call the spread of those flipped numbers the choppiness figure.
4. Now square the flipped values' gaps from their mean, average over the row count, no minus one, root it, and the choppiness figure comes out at 0.0011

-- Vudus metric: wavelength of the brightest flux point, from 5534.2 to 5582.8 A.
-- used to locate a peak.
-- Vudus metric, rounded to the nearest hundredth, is 5553.98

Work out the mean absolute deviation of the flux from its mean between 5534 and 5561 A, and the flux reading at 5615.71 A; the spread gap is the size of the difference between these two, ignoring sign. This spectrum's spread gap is 25.5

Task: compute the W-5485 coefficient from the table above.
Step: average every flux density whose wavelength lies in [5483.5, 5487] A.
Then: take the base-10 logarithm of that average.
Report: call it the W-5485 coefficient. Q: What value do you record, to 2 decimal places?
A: 1.43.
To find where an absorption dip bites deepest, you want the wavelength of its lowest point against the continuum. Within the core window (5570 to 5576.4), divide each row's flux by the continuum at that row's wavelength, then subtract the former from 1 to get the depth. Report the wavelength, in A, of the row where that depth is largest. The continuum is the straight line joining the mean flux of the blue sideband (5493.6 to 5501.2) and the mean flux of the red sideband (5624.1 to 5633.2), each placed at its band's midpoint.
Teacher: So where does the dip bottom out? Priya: 5575.77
